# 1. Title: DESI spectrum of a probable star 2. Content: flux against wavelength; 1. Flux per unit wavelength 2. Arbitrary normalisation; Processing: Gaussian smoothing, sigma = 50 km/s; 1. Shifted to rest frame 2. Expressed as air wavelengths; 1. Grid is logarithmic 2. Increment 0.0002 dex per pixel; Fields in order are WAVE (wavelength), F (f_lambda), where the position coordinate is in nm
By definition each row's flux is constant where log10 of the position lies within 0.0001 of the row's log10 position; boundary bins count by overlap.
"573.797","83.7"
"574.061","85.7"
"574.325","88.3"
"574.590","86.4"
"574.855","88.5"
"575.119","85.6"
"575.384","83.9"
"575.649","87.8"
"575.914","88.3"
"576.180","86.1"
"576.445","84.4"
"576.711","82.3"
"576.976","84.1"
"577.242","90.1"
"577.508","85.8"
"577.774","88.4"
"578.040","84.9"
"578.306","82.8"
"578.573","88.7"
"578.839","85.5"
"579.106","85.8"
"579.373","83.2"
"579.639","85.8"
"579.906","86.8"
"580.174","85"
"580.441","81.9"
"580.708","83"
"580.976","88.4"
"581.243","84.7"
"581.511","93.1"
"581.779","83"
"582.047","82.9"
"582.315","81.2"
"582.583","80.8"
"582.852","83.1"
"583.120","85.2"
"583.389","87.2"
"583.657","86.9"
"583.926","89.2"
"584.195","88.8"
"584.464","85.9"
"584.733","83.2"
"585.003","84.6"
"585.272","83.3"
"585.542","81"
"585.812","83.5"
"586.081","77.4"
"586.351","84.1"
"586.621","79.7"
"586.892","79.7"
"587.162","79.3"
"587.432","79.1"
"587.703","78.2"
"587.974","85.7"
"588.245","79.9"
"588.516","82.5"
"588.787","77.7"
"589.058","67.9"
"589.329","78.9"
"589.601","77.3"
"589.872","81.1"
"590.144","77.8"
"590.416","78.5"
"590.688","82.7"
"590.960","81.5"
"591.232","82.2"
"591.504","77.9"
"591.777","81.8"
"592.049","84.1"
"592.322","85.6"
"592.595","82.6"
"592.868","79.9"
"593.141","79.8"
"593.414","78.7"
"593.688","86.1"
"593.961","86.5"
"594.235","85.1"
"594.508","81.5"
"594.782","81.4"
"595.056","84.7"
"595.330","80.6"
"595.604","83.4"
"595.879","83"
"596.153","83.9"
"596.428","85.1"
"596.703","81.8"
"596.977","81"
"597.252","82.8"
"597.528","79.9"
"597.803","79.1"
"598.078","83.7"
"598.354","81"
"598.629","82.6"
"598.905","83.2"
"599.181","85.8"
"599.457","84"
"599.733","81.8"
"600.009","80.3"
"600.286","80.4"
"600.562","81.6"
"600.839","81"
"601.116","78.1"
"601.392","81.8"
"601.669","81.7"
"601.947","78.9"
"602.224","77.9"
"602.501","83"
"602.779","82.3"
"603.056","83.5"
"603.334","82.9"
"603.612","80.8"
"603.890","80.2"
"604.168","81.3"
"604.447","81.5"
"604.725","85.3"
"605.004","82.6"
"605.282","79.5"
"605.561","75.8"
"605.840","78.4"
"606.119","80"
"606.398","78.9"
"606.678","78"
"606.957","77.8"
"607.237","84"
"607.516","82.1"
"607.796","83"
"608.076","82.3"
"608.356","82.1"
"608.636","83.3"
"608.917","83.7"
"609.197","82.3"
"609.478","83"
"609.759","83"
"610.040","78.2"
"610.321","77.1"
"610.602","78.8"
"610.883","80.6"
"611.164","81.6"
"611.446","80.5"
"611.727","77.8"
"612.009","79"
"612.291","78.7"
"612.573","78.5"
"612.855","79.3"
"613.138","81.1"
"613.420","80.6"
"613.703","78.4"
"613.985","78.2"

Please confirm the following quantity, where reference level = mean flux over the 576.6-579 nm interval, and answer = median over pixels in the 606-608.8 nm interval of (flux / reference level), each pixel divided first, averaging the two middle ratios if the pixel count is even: 0.956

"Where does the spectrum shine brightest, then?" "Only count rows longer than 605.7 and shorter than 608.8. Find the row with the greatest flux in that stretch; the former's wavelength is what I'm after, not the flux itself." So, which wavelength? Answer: 607.237 nm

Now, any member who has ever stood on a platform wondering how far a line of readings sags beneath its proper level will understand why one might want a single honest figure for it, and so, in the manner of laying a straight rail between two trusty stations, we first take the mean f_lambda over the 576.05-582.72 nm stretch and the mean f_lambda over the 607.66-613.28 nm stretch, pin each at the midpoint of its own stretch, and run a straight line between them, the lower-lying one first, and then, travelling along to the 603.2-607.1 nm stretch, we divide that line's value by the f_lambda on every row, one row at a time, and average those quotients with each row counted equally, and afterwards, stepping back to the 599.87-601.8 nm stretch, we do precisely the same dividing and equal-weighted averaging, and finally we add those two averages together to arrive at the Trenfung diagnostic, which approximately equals 2.03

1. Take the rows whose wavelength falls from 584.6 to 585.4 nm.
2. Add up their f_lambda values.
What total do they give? 251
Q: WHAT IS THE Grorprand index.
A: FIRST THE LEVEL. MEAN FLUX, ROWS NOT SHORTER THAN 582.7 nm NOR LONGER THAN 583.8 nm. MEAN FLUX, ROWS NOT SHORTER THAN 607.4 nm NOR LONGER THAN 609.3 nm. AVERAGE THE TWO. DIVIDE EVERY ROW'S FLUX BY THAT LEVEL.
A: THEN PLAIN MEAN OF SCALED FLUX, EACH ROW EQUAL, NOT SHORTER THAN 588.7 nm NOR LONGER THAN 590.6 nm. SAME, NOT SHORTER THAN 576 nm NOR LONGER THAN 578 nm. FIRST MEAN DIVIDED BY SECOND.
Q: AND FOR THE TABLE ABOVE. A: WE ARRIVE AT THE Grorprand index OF 0.90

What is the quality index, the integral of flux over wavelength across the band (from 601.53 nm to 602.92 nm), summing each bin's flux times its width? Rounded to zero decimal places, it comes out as 112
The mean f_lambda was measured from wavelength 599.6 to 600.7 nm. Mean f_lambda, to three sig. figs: 81.0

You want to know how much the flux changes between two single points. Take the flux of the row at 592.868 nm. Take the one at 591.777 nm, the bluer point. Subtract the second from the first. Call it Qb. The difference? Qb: -1.9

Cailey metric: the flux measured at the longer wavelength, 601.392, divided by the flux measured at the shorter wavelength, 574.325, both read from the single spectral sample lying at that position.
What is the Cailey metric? 0.93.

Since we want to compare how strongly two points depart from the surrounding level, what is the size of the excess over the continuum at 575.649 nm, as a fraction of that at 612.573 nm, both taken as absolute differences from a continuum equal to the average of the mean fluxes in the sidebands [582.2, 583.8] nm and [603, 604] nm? 1.1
